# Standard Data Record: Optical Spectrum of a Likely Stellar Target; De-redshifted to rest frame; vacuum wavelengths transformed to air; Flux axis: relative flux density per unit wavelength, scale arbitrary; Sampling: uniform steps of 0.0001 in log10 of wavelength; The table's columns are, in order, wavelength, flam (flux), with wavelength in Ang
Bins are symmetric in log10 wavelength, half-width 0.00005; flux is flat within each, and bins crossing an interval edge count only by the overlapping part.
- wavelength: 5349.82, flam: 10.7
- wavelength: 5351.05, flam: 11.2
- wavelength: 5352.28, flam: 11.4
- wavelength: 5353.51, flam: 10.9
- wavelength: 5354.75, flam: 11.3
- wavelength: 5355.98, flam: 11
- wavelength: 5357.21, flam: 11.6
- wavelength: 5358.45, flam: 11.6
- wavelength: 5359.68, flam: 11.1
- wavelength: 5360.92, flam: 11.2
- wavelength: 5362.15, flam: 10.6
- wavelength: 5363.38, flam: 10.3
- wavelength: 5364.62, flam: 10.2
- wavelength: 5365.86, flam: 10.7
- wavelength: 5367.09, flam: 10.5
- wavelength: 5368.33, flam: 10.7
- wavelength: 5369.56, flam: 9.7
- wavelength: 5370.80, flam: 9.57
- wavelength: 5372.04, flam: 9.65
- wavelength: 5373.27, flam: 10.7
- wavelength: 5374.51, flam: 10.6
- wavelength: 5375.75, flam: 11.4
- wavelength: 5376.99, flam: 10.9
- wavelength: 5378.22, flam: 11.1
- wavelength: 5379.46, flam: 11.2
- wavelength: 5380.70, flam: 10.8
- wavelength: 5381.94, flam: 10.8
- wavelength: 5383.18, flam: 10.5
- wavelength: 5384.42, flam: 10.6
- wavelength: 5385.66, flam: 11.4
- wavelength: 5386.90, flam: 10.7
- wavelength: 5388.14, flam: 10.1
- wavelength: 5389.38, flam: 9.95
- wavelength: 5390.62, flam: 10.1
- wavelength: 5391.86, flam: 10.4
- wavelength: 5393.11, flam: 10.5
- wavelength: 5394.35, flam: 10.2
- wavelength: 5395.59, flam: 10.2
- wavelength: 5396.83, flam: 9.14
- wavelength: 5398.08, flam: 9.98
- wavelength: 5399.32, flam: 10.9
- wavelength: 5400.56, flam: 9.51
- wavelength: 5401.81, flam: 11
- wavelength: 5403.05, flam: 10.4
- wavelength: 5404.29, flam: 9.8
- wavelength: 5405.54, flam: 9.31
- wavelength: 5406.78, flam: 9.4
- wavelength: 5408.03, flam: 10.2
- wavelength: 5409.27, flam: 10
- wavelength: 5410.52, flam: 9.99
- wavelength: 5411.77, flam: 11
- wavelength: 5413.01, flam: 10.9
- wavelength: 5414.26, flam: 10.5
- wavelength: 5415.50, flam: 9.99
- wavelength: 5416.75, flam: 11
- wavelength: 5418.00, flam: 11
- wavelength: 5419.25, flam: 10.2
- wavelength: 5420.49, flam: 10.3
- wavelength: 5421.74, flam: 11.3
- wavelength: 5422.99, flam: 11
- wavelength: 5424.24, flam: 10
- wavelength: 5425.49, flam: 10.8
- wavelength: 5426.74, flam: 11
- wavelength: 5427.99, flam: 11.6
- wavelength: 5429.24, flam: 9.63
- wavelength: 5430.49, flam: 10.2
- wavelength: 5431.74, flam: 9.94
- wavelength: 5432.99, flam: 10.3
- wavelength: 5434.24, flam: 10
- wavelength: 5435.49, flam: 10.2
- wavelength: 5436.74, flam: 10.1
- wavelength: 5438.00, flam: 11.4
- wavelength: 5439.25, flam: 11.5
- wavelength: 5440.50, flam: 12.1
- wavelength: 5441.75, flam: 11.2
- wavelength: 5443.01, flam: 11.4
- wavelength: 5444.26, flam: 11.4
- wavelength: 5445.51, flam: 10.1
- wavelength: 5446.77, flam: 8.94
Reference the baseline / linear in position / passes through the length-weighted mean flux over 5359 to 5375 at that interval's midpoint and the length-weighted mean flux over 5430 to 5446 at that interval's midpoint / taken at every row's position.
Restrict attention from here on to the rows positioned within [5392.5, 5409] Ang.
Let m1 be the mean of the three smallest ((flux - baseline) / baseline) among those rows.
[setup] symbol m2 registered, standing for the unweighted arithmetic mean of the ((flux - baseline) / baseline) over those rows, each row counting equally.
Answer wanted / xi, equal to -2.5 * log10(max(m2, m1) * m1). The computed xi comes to 5.5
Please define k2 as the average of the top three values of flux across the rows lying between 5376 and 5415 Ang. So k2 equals 11.23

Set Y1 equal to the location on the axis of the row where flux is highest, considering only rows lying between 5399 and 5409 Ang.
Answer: 5401.81 Ang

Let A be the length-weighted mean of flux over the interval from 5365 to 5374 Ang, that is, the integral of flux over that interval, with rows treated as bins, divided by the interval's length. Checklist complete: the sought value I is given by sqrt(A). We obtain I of 3.20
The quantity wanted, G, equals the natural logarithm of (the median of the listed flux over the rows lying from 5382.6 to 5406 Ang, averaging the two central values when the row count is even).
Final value 2.32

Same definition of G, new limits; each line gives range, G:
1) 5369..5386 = 2.37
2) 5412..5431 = 2.38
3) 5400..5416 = 2.30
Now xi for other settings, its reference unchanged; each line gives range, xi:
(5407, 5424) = 8.1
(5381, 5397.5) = 7.2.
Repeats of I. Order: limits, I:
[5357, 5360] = 3.38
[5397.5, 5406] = 3.19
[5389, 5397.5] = 3.17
